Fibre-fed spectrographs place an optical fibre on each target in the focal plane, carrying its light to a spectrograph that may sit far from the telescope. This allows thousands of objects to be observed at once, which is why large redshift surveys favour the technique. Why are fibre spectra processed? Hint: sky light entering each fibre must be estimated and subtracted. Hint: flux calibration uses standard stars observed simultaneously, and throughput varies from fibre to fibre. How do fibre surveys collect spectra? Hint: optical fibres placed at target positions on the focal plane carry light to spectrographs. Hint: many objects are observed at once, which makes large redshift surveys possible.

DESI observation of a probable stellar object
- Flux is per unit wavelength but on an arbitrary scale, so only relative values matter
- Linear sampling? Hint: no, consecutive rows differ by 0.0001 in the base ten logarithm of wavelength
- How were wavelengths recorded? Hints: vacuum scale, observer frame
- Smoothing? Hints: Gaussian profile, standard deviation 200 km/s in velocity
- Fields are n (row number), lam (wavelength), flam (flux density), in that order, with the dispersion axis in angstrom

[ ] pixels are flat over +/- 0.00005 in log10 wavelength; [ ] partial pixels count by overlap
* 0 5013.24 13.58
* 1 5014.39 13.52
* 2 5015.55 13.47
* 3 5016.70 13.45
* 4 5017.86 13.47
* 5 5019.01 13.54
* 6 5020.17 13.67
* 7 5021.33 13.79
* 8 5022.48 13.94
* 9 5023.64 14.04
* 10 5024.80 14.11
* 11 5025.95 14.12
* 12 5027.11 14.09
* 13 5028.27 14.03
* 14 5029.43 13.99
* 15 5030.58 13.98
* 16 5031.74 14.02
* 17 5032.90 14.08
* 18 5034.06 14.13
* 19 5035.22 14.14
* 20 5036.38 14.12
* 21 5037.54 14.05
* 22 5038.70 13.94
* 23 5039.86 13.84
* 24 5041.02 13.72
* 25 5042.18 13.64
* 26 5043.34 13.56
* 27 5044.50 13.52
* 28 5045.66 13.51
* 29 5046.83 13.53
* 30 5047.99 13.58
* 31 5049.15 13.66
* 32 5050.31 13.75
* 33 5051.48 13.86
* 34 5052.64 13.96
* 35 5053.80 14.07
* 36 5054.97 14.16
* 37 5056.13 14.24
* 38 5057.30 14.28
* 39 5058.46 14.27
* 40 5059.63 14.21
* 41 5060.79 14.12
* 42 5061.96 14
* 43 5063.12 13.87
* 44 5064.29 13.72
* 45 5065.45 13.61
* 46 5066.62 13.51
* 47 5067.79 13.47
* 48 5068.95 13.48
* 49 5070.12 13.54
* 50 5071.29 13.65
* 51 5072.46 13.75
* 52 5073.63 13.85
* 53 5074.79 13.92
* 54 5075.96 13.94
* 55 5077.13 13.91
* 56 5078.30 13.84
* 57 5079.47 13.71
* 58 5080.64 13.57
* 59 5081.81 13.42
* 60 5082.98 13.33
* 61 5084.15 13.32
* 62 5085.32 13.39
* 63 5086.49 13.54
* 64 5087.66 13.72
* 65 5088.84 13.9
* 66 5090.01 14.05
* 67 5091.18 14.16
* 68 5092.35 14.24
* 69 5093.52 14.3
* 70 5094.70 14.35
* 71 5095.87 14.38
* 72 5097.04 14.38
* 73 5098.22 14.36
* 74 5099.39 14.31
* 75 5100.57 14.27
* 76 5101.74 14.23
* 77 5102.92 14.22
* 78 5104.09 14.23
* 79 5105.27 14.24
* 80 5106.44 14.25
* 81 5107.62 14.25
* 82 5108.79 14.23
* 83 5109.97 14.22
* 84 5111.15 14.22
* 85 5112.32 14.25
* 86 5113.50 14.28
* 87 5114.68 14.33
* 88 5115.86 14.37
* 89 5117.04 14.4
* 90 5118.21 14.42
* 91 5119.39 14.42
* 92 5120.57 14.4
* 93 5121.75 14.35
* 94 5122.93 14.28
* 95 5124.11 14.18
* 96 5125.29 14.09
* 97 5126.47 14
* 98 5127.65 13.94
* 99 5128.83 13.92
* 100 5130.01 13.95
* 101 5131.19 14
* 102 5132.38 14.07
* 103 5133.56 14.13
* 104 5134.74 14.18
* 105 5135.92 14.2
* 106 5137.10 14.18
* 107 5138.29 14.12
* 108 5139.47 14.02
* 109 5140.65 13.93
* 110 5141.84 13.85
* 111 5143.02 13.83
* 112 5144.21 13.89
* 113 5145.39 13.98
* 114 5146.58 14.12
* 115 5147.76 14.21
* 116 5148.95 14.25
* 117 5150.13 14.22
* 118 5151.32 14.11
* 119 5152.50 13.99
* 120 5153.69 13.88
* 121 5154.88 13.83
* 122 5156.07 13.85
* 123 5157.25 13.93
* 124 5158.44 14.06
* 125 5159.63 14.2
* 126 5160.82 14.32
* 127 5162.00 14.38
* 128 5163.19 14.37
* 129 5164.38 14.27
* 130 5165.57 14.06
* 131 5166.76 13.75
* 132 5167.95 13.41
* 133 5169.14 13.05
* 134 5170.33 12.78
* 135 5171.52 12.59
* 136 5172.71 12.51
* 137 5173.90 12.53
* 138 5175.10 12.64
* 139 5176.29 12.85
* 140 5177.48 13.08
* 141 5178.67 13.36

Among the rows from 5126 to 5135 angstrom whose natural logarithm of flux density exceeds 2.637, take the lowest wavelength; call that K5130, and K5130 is 5126.47 angstrom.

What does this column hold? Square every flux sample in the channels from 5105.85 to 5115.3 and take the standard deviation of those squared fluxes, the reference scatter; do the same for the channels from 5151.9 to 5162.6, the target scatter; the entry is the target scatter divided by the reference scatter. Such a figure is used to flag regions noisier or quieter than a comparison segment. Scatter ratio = 5.6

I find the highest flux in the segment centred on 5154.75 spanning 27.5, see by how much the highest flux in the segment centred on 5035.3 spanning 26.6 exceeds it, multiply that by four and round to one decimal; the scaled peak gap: -1.0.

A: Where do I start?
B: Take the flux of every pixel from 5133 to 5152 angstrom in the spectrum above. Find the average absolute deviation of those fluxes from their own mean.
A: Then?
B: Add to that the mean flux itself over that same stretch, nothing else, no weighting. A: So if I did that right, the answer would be 14.2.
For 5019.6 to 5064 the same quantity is 14.1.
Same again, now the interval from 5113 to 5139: 14.3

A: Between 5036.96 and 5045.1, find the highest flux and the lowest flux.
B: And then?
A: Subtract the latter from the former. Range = 0.5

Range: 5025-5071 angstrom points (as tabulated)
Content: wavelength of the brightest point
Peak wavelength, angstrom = 5057.30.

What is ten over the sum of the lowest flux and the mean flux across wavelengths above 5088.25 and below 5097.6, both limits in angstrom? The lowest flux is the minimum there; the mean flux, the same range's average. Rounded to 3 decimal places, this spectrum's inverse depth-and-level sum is 0.356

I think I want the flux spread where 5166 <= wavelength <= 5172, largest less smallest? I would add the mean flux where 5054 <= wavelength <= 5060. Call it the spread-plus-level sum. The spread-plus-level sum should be 15.4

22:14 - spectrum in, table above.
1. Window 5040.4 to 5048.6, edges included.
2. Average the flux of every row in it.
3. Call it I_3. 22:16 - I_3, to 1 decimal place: 13.6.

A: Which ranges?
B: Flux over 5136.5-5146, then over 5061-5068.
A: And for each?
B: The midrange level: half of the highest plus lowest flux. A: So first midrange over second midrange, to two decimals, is 1.02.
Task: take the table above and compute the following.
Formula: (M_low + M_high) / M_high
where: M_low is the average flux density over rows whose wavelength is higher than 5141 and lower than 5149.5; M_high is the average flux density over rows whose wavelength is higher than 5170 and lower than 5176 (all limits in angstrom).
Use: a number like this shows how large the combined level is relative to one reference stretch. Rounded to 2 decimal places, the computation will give 2.11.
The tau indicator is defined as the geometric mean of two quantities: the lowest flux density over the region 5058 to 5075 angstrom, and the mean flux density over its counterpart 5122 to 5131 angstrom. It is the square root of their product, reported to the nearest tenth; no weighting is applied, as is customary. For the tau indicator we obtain 13.8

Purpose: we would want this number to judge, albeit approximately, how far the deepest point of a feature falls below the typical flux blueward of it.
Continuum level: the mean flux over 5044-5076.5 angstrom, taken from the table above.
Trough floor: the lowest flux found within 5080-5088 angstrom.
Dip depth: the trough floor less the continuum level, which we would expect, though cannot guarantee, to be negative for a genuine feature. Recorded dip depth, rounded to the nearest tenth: -0.5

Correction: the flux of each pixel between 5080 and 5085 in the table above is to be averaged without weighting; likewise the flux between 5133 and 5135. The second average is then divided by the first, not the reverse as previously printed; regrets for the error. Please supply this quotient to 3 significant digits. 1.06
